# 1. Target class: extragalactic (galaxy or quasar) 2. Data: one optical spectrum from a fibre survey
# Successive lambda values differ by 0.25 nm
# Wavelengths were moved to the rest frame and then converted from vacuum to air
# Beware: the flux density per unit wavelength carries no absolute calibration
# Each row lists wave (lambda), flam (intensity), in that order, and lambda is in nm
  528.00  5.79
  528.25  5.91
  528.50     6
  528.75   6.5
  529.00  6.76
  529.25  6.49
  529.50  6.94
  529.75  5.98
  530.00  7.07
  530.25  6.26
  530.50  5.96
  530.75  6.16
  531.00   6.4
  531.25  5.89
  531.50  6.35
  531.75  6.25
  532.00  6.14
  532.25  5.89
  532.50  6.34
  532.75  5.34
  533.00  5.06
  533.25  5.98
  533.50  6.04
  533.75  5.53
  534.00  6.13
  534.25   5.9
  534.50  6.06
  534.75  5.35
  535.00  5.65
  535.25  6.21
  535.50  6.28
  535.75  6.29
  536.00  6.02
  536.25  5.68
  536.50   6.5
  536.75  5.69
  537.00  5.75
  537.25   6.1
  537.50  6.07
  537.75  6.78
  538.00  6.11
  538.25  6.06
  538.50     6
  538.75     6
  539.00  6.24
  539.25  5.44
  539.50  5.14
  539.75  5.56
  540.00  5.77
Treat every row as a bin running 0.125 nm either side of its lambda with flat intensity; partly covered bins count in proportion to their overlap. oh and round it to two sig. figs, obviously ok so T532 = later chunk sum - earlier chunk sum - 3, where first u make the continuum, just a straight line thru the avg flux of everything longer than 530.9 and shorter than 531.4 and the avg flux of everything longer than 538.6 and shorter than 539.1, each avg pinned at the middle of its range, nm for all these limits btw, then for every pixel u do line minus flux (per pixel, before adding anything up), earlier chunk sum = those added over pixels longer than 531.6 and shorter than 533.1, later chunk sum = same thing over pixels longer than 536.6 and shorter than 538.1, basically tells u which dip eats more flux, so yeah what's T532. -4.6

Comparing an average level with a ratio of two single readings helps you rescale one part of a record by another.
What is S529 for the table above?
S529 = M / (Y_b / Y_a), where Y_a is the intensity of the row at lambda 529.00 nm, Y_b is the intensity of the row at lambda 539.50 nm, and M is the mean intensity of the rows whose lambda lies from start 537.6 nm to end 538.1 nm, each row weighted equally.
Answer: 8.5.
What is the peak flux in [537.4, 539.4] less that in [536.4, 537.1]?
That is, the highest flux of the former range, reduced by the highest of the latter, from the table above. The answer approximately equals 0.28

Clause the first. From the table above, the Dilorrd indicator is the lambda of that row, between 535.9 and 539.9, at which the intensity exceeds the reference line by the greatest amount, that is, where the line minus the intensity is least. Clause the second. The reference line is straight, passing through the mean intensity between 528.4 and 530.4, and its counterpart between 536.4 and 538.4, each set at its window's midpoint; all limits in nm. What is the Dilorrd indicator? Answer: 537.75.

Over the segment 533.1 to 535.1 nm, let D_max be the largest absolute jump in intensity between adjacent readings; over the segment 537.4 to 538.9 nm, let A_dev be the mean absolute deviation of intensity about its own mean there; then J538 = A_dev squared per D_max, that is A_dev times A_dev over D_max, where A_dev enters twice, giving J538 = 0.058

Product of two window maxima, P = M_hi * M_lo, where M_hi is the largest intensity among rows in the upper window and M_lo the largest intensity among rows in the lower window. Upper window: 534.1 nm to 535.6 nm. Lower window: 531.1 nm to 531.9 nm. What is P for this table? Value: 39.9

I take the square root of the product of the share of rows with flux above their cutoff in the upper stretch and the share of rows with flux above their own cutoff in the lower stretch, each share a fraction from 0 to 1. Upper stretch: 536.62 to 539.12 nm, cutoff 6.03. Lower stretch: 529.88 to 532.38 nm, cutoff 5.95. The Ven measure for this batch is 0.69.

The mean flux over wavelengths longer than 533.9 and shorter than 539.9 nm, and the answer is 5.96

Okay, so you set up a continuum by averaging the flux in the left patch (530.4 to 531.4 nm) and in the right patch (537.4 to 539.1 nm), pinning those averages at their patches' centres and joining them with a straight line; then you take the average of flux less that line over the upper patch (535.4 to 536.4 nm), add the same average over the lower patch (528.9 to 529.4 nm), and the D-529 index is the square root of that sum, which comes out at 0.67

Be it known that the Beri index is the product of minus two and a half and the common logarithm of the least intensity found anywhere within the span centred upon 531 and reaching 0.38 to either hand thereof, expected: -1.93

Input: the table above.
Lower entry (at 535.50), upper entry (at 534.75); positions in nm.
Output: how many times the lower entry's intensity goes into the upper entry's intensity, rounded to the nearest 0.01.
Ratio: 0.85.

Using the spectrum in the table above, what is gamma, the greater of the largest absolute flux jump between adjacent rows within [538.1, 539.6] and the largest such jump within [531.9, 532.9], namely 1.00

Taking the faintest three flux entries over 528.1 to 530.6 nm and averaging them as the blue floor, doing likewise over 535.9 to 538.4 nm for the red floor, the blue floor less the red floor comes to 0.2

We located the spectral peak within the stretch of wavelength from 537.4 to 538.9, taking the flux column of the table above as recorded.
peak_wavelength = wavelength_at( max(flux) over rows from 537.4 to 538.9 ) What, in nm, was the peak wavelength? 537.75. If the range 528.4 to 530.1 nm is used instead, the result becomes 530.00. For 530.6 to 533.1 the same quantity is 531.00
